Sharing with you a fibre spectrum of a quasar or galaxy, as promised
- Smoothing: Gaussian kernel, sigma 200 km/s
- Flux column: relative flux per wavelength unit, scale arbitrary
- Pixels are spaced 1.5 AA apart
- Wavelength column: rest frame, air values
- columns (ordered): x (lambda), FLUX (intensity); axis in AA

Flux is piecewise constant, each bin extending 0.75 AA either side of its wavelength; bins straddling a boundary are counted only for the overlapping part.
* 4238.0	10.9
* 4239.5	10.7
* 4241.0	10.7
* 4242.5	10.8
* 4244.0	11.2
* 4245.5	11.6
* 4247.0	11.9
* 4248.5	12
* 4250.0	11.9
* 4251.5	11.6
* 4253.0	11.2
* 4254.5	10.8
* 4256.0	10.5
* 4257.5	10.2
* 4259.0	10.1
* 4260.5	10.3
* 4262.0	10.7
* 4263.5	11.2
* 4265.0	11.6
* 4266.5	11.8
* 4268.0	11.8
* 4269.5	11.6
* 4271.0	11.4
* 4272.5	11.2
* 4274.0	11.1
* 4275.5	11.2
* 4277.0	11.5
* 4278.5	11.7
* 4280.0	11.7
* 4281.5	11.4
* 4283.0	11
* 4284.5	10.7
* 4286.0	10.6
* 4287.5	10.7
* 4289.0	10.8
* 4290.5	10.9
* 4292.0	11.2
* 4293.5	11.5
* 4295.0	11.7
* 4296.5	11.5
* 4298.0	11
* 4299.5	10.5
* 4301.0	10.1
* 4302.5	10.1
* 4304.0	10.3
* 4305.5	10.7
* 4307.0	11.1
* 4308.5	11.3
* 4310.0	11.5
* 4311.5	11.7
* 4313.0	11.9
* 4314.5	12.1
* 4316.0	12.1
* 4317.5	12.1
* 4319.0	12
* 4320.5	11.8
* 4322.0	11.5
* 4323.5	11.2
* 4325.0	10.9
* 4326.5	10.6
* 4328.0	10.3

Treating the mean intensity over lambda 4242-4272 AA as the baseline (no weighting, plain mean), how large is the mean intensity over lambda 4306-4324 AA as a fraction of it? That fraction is 1.04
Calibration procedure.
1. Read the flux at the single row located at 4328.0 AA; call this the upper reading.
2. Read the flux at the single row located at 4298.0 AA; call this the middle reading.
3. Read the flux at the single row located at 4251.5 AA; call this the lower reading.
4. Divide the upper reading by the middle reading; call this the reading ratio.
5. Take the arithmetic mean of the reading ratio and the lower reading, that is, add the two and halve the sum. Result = 6.27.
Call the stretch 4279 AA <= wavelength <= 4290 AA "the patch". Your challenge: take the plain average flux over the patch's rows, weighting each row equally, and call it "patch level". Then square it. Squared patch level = 121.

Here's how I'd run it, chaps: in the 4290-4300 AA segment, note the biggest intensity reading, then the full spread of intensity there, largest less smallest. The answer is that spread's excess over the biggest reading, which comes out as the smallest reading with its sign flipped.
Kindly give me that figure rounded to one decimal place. -10.5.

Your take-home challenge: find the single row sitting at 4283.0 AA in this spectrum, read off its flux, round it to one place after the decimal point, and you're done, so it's 11.0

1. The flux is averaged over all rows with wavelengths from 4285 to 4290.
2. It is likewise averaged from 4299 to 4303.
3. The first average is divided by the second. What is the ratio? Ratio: 1.05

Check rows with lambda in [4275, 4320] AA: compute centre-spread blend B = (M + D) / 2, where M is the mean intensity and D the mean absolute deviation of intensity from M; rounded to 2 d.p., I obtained 5.86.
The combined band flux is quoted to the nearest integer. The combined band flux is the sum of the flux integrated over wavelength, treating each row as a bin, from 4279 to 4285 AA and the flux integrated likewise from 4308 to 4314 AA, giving 137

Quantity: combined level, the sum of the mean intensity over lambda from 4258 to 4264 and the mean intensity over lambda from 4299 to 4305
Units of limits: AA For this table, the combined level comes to 20.8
